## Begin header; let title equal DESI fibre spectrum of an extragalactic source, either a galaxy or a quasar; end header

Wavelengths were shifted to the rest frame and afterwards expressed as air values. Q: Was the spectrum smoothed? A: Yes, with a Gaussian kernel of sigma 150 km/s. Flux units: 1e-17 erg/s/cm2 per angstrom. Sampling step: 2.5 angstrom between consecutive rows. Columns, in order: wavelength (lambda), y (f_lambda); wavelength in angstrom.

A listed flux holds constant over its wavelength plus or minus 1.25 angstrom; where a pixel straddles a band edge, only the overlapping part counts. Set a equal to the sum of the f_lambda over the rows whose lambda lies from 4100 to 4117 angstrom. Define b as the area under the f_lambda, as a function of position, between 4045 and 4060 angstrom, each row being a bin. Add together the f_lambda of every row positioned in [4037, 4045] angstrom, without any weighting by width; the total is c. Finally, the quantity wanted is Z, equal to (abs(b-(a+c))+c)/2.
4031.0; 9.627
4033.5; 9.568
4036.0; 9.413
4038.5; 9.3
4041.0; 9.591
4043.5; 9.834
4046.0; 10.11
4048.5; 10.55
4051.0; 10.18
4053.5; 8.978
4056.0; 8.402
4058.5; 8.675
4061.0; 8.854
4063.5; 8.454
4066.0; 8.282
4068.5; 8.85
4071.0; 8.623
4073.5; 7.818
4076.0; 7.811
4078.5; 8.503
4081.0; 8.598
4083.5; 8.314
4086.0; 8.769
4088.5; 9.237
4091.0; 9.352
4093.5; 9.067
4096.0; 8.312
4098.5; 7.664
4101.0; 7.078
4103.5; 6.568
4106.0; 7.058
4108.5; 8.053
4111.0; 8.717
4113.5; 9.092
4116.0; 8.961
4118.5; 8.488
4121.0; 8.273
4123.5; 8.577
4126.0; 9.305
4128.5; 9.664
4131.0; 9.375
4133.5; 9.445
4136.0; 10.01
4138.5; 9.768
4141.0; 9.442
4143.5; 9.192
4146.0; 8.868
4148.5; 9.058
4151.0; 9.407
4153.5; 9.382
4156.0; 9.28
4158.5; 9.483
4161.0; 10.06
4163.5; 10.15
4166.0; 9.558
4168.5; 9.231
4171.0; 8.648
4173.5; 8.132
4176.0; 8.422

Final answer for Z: 43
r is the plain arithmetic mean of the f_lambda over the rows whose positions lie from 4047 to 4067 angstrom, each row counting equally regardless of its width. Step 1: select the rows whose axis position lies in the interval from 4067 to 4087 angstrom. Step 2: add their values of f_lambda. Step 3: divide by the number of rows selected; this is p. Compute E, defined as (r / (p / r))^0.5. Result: 3.12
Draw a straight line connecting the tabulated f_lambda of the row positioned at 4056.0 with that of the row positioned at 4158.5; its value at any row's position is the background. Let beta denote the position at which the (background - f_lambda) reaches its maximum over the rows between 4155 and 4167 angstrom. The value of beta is 4156.0 angstrom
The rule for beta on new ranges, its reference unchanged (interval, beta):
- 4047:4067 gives 4066.0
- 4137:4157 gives 4146.0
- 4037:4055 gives 4053.5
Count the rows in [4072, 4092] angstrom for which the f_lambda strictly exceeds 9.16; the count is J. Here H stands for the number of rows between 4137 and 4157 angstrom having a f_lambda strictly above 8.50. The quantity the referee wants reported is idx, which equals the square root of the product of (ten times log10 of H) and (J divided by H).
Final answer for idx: 1.5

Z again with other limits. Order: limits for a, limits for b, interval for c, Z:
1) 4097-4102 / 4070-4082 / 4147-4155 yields 42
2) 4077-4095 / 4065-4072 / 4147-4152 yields 19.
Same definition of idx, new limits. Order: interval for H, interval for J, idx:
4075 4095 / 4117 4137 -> 2.5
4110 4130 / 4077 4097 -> 1.6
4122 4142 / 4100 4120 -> 0.0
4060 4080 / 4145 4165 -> 3.0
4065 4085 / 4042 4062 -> 2.5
